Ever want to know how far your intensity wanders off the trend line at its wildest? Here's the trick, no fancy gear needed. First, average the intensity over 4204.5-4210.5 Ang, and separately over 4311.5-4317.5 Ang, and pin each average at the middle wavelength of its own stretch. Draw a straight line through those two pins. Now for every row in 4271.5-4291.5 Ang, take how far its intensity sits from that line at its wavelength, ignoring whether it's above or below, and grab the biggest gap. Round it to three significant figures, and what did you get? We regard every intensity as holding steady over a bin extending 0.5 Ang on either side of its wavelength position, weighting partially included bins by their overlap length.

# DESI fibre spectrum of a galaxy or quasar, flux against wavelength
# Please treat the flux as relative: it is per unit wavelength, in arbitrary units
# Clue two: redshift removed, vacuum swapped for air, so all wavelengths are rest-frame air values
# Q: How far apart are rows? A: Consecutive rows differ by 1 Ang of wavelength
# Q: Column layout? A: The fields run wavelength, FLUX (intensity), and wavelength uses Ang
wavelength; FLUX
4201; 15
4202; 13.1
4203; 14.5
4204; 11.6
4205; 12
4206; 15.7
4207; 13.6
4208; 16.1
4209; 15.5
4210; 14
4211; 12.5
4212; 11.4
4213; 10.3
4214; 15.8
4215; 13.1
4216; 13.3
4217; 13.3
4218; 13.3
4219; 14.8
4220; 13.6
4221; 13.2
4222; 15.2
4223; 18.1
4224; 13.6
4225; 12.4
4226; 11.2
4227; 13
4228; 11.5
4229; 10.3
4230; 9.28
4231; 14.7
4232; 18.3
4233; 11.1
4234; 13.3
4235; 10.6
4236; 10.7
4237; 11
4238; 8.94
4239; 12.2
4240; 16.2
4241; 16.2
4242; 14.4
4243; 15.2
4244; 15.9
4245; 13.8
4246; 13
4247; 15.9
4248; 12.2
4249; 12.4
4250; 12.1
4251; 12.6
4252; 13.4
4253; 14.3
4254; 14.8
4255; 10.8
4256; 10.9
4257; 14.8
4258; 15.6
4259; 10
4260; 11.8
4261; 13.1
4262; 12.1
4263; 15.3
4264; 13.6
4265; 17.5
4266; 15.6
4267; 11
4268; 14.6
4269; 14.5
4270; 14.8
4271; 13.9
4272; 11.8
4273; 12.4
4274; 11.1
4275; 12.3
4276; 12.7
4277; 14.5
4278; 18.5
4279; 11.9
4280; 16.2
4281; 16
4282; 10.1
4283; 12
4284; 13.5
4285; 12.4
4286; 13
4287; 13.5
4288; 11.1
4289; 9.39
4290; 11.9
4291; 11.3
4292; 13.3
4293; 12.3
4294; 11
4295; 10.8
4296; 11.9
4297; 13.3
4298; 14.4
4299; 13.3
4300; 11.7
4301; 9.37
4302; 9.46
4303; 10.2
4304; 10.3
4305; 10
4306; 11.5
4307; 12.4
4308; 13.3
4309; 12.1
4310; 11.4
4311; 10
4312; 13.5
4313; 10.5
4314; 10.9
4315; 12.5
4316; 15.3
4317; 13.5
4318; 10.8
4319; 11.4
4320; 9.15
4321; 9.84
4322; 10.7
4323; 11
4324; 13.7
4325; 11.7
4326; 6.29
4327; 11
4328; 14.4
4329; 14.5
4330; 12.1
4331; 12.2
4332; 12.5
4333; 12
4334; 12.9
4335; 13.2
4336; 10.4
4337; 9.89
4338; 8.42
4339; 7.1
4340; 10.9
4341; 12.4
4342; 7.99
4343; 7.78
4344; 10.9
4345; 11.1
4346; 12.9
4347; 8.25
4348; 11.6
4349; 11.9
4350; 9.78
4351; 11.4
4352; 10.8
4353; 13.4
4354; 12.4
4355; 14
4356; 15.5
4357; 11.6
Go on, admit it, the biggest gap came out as 5.19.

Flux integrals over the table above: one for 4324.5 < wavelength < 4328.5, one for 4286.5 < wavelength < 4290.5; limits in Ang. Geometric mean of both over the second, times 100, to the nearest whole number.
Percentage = 97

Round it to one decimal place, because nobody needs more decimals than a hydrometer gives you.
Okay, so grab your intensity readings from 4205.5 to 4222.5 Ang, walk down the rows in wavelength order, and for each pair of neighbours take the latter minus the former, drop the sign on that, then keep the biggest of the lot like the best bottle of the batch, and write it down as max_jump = 5.5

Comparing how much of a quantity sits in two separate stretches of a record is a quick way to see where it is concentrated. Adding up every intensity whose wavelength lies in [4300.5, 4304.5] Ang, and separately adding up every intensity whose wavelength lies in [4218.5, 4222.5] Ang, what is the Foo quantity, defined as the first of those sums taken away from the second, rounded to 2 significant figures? 17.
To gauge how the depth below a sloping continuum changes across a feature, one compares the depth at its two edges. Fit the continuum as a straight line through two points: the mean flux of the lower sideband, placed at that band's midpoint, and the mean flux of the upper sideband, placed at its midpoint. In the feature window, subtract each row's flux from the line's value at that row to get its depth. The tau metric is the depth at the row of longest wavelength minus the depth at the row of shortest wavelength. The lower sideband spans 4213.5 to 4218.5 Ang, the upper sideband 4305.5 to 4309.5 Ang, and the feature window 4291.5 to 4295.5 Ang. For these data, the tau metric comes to 2.5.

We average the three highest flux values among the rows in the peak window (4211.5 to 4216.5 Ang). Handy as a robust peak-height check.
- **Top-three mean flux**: 14.1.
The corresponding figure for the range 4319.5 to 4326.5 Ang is 12.1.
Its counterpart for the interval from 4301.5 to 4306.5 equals 10.7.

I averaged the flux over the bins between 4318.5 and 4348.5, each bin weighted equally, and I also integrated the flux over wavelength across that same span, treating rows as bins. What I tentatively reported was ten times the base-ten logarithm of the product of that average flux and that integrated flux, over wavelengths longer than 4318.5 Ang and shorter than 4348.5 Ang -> 36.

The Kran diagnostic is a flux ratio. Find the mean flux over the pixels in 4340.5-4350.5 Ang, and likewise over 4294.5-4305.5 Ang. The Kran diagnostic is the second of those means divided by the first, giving 1.08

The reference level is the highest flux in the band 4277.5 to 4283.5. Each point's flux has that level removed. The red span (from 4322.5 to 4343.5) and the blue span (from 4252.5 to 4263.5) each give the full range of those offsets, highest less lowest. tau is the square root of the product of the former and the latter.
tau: 6.78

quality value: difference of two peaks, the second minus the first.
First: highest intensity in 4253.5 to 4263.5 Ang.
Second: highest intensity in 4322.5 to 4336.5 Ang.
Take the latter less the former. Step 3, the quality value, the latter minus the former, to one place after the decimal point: -1.1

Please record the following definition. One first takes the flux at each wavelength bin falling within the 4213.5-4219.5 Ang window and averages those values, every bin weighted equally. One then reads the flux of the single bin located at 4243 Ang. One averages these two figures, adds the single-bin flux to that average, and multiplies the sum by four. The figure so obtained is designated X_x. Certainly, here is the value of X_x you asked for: 119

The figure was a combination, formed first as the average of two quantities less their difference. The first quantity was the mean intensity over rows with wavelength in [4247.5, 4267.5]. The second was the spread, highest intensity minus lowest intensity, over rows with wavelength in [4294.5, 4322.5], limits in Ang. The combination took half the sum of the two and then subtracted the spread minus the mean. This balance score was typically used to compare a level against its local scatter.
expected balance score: 16.7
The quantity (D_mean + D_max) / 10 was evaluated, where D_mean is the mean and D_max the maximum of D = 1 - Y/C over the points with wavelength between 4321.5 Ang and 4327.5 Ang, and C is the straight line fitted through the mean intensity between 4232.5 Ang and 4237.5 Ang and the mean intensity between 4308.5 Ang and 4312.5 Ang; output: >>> 0.056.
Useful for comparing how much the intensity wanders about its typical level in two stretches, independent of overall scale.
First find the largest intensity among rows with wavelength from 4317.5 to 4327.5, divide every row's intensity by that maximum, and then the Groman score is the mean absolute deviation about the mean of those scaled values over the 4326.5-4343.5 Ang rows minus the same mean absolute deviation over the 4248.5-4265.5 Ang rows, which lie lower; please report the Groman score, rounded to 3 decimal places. 0.021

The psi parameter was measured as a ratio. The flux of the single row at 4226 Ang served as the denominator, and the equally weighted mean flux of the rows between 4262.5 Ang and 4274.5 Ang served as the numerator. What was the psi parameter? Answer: 1.2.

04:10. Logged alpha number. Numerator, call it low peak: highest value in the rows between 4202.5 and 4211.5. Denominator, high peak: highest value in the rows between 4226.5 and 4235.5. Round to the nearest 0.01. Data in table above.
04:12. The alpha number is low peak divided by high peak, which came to 0.88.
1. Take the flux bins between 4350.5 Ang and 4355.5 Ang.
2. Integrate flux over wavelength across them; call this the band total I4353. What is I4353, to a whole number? 62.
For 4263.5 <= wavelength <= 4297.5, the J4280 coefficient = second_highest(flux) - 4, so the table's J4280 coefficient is 13.5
